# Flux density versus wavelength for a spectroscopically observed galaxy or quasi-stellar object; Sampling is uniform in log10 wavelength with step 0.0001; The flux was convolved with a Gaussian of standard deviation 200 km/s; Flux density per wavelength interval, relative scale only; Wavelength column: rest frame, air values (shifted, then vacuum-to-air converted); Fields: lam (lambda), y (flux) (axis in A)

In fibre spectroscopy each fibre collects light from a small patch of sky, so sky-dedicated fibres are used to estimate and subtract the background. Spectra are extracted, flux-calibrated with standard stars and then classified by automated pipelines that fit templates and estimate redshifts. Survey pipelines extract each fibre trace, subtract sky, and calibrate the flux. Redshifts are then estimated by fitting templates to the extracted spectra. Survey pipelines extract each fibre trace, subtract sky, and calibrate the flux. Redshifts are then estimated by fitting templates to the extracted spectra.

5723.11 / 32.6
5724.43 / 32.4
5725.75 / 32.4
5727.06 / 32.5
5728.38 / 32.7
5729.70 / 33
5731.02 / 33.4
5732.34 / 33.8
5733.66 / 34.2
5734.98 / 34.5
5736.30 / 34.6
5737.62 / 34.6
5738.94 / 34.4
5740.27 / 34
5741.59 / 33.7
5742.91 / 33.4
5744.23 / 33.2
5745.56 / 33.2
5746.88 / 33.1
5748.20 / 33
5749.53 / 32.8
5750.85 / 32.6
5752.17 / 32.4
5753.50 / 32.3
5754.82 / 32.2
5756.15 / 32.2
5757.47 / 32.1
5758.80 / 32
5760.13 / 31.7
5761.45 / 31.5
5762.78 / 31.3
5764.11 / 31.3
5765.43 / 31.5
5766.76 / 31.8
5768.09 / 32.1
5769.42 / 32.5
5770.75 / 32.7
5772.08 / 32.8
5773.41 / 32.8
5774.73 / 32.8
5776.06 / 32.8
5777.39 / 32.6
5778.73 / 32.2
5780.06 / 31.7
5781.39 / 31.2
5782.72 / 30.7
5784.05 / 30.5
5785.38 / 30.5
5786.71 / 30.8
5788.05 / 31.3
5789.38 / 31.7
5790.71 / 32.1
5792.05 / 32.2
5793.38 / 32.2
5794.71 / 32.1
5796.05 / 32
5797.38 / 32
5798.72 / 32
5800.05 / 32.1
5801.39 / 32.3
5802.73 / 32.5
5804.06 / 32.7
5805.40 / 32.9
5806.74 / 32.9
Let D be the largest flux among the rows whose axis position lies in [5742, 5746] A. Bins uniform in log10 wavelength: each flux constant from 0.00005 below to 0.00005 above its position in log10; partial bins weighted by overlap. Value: 33.4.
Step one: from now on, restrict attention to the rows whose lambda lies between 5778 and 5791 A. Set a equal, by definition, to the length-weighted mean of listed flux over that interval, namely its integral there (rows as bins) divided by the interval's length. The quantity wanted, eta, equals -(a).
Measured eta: -31.2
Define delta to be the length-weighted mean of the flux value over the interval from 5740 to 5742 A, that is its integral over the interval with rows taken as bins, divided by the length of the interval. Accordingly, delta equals 33.9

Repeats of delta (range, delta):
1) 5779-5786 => 31.0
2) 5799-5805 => 32.4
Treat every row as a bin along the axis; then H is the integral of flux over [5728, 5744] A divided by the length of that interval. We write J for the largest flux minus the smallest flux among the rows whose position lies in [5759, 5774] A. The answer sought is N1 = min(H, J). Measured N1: 1.5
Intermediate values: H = 33.9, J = 1.5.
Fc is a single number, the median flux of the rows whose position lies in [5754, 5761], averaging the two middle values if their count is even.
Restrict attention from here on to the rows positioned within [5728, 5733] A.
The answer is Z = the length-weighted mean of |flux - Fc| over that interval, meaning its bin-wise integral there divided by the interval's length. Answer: 1.2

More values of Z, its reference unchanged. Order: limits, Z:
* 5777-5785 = 0.9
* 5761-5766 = 0.7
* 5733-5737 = 2.3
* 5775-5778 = 0.6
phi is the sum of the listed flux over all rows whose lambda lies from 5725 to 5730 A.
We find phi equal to 131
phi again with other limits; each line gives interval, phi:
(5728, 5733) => 133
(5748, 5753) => 131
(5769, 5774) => 131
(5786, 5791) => 126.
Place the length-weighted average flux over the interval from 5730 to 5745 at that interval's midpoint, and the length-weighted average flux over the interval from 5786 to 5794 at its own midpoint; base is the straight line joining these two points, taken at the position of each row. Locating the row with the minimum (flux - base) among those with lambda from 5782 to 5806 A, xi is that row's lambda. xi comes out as 5784.05 A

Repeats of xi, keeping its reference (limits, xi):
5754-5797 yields 5762.78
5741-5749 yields 5748.20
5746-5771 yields 5762.78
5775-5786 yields 5784.05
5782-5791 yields 5784.05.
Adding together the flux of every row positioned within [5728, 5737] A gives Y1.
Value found 236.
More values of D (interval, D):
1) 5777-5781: 32.6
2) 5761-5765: 31.5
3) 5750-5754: 32.6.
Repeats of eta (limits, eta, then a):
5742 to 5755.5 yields -32.8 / 32.8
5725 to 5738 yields -33.6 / 33.6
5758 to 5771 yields -31.8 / 31.8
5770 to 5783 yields -32.3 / 32.3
